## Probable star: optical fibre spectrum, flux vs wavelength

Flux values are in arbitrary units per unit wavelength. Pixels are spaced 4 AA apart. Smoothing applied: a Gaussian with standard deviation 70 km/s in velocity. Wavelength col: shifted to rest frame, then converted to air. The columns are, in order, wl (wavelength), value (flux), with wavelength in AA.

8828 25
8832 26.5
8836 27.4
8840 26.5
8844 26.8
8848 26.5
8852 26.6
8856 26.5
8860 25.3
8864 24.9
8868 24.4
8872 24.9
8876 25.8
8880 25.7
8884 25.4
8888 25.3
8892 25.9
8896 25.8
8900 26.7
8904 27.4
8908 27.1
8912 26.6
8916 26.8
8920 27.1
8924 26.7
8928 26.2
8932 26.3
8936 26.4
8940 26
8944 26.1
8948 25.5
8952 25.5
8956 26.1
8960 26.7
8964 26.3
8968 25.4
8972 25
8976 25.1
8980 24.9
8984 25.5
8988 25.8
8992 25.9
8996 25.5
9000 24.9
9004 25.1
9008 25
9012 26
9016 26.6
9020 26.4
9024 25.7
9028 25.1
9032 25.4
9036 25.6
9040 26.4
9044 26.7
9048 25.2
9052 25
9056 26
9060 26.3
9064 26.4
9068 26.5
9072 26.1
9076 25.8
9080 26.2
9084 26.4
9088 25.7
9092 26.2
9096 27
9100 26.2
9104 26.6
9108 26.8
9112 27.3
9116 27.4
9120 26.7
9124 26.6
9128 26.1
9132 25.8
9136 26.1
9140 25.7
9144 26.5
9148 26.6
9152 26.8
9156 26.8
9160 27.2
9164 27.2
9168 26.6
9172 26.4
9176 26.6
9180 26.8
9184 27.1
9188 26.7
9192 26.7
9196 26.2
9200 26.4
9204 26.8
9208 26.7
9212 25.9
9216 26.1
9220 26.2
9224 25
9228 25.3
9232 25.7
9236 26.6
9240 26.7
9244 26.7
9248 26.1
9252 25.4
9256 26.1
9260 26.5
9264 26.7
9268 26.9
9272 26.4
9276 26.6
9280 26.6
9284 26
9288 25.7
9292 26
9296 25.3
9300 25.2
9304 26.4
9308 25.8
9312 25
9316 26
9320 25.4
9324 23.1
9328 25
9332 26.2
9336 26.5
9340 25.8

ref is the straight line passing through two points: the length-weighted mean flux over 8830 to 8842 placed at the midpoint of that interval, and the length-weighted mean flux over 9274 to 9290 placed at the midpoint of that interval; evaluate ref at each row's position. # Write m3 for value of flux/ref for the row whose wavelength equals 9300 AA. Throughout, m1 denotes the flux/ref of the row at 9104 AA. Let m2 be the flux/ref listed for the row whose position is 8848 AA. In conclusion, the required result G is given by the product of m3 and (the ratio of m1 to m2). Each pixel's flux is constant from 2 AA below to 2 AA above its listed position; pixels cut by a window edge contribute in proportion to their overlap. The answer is 0.98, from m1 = 1.01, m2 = 0.989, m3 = 0.96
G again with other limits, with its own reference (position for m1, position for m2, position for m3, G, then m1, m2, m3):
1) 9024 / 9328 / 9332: 1.01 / 0.97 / 0.955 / 1.00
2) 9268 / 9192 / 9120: 1.02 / 1.03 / 1.014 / 1.01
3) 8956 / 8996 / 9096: 1.04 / 0.98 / 0.959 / 1.02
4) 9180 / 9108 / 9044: 1.01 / 1.02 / 1.013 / 1.01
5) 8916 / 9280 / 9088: 0.96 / 1.00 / 1.014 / 0.97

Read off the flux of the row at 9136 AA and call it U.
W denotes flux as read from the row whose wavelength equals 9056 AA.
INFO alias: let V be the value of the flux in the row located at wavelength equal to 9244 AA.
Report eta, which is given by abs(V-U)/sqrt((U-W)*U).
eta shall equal 0.37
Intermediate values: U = 26.1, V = 26.7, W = 26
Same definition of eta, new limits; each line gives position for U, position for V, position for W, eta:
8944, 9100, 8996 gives 0.03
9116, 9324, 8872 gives 0.52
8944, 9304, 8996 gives 0.08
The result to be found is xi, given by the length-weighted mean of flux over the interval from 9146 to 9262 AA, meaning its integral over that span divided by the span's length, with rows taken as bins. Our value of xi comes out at 26.4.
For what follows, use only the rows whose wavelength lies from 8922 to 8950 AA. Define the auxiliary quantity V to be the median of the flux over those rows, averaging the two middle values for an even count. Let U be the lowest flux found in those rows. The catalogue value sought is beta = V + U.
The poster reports 51.7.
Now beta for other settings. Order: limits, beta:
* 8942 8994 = 50.4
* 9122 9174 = 52.3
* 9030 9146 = 51.2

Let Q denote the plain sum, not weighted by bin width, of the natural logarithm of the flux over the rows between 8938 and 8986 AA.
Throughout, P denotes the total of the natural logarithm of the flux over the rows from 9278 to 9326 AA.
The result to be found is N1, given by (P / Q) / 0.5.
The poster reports 2.00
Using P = 38.88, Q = 38.94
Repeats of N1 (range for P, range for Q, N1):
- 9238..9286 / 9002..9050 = 2.01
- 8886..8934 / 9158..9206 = 1.99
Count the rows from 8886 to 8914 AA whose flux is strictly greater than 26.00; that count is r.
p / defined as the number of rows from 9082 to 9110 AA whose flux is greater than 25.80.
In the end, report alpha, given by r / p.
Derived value 0.7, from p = 6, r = 4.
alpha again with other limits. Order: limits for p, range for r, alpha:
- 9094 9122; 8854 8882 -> 0.1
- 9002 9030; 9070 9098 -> 1.7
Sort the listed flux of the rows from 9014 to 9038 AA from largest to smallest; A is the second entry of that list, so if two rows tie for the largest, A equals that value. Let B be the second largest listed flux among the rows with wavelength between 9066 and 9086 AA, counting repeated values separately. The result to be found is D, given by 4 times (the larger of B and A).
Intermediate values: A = 26.4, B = 26.4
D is 106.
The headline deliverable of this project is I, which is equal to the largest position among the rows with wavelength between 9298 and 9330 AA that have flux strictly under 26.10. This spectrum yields 9328 AA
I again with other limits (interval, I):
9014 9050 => 9048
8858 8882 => 8880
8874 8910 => 8896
